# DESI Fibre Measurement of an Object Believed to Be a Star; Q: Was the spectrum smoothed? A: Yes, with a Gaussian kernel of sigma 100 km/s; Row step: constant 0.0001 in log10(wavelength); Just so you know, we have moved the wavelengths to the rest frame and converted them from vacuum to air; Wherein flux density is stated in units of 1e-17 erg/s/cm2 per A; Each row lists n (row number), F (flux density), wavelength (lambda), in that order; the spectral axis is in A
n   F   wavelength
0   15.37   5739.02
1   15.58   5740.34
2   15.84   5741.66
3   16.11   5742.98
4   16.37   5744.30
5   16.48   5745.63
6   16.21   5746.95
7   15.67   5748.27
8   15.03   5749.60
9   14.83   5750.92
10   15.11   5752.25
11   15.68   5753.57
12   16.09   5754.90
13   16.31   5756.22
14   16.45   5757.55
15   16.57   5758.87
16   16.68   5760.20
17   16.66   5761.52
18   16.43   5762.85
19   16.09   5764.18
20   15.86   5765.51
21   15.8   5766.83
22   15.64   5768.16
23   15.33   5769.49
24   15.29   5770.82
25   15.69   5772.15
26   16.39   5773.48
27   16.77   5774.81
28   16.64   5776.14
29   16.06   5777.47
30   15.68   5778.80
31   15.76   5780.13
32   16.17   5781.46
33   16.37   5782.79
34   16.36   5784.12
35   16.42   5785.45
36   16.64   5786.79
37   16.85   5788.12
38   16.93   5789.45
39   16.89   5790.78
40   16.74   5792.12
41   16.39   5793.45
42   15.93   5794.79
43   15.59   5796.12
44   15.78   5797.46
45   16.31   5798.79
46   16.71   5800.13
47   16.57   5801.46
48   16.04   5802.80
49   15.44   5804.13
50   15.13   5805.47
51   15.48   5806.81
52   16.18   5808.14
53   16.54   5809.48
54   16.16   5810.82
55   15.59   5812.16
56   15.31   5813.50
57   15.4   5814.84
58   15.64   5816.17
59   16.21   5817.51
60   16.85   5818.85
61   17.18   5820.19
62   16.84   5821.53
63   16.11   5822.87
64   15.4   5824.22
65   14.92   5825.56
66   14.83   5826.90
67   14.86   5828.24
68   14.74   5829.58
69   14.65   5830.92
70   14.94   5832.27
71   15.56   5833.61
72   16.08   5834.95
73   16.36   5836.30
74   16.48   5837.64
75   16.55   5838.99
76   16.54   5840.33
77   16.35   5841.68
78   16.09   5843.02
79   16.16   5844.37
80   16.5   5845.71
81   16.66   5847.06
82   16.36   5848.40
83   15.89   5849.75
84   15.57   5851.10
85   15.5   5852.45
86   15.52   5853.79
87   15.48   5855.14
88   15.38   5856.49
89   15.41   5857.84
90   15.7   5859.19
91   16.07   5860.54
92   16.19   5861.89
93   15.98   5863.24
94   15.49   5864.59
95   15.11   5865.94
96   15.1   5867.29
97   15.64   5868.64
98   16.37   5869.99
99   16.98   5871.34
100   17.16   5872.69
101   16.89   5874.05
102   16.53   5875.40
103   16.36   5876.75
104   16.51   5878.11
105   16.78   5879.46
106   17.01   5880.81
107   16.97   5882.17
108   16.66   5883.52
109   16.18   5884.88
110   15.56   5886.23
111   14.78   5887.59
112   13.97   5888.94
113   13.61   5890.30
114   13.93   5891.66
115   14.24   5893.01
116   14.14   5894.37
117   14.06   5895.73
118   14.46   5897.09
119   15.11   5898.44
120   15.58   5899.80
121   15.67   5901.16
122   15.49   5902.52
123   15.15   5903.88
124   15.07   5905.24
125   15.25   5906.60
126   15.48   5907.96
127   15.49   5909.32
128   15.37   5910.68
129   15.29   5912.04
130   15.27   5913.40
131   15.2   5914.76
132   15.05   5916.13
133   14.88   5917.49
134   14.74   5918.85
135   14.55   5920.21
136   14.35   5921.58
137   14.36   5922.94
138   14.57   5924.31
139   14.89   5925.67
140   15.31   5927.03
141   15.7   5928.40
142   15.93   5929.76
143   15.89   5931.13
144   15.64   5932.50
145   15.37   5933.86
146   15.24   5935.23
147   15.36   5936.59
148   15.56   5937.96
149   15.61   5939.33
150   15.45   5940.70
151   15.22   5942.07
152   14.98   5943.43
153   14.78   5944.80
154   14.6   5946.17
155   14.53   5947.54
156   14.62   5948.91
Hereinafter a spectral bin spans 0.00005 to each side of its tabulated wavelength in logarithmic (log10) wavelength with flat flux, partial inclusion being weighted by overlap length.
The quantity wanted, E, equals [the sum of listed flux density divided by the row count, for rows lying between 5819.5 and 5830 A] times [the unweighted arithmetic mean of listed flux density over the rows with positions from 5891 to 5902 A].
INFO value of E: 229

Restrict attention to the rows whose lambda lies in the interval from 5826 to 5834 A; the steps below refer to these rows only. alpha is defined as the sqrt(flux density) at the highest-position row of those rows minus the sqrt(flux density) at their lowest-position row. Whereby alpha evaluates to 0.09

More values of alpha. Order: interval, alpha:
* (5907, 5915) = -0.04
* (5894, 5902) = 0.20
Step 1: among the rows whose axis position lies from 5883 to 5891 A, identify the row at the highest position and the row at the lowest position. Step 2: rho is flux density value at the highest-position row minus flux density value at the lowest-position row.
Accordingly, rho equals -3.05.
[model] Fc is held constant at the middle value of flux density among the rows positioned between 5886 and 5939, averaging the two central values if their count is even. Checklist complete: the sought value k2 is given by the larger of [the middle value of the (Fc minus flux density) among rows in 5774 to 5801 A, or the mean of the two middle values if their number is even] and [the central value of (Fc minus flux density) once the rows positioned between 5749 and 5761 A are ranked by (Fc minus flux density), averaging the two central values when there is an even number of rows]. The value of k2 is -0.9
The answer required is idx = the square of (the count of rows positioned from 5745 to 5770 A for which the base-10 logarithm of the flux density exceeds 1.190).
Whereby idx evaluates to 225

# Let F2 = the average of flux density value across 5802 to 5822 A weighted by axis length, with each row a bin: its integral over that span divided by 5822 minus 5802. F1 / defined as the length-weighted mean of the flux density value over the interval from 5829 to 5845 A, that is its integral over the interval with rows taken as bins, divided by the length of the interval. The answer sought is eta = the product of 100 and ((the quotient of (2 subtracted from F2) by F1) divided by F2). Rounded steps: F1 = 15.9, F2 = 16.0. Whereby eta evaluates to 5.51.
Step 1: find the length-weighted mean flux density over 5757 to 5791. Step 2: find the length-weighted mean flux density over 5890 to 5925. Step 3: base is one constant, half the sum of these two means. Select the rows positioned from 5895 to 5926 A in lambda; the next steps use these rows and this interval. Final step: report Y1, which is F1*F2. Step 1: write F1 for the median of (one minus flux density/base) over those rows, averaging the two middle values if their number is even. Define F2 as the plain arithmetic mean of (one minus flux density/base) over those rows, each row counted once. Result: 0.0010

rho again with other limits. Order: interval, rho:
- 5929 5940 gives -0.32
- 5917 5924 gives -0.52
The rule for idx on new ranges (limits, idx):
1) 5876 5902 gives 100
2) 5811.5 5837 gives 100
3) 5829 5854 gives 256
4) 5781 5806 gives 289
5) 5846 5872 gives 196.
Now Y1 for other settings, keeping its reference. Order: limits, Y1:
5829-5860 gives 0.0004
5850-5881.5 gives 0.0008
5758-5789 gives 0.0021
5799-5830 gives 0.0001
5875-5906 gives 0.0000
